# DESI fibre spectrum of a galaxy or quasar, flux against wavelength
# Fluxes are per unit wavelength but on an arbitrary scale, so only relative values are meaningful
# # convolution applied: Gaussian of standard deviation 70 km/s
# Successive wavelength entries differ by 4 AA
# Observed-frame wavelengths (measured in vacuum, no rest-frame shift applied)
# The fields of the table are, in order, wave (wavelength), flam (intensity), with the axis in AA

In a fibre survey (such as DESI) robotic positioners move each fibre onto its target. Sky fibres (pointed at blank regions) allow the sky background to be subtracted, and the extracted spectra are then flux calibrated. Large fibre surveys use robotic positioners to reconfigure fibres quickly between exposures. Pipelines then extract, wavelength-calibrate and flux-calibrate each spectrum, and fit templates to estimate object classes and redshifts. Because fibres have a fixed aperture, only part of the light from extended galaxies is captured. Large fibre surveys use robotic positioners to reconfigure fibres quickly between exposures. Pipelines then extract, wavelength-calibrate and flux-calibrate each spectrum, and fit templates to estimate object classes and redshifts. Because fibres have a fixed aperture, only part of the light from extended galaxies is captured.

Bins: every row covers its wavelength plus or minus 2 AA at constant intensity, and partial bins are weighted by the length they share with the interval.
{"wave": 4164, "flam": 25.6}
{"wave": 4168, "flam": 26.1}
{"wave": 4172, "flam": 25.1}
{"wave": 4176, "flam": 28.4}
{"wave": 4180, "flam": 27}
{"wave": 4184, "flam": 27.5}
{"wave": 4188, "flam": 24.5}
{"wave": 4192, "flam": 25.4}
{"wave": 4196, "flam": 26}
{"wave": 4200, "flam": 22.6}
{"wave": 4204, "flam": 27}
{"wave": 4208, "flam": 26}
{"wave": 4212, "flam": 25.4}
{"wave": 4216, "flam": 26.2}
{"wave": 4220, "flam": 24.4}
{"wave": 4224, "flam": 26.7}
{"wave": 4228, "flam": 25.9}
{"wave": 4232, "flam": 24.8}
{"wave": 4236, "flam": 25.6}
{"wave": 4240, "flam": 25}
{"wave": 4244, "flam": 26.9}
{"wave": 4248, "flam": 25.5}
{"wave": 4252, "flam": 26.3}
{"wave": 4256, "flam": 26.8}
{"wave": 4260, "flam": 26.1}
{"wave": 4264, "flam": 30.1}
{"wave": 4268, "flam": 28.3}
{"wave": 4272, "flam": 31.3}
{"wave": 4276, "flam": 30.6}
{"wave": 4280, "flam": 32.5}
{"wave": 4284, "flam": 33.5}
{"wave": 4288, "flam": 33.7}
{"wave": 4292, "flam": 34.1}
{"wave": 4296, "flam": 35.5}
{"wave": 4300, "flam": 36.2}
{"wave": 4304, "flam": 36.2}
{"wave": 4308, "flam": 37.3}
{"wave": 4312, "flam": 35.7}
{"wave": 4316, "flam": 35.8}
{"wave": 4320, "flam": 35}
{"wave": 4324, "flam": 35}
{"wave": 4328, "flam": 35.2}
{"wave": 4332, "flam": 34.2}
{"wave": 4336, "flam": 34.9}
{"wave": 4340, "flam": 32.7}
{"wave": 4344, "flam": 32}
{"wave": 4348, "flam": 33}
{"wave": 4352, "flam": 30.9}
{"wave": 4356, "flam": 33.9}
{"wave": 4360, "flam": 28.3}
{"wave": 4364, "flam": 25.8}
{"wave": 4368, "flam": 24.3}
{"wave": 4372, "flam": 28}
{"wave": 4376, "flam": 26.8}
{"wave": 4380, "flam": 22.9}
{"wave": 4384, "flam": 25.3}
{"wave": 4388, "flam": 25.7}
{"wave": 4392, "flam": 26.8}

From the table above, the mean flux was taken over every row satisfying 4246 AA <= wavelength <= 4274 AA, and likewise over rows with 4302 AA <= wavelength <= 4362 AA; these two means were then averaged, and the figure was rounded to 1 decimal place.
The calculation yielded 30.9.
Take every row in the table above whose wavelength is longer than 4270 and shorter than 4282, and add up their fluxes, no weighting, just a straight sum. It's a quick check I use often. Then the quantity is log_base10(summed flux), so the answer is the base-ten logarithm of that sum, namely 1.97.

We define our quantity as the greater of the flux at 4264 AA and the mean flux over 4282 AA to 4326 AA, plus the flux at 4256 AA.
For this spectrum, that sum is 62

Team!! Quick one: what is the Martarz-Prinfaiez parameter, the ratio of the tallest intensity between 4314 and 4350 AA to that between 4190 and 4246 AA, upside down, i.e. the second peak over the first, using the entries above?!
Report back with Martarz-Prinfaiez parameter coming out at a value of 0.75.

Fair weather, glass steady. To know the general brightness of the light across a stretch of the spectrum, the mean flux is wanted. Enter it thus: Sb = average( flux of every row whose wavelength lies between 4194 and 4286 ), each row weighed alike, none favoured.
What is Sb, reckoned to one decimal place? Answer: 27.1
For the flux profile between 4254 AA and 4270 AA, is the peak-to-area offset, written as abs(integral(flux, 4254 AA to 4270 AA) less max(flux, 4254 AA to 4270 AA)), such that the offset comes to 415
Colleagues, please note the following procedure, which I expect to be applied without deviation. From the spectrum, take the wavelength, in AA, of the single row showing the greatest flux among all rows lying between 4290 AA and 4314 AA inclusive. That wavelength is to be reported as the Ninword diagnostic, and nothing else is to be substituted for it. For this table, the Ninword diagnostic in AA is 4308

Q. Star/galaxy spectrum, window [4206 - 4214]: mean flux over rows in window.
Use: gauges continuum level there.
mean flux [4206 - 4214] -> 25.7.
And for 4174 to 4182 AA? 27.7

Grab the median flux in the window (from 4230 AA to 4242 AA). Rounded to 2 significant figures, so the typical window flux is 25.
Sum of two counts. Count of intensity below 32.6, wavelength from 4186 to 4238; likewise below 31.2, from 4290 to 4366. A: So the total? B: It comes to 16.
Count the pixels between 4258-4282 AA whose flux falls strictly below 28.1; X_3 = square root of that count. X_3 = 1.0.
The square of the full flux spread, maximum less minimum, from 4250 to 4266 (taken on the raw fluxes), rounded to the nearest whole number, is 16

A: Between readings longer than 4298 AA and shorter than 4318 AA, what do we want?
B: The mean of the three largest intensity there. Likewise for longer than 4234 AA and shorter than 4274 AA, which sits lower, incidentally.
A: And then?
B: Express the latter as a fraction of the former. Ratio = 0.82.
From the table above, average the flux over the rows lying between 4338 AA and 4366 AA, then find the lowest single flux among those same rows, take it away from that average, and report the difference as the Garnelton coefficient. 5.1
